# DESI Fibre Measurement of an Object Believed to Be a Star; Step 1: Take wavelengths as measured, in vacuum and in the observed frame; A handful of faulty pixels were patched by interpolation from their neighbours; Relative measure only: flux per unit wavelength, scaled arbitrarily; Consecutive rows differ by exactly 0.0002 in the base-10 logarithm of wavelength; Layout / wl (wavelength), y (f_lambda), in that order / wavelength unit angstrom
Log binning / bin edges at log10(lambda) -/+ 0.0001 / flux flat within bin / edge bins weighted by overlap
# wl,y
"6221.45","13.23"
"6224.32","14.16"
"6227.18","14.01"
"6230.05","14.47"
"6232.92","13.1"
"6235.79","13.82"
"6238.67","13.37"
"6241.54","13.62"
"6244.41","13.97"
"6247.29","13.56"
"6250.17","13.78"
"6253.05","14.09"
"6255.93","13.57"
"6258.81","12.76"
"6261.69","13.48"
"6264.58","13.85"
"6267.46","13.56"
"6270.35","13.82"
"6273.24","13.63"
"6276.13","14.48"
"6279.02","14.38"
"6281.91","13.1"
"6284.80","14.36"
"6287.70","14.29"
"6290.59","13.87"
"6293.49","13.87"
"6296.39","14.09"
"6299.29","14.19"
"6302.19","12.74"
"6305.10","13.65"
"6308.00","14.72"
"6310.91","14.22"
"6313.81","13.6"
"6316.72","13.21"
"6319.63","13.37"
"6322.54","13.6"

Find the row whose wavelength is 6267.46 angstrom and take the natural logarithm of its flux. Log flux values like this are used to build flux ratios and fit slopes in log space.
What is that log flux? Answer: 2.61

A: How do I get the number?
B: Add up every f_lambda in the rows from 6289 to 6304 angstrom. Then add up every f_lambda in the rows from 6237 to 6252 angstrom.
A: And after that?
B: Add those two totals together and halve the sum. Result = 69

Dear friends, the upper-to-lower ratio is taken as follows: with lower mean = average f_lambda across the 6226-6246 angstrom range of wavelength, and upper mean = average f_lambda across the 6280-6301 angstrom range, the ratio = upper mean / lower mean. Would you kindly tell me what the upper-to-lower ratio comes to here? 1.01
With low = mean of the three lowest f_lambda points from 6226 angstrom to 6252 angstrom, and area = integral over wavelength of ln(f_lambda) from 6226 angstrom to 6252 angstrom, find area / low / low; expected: 0.38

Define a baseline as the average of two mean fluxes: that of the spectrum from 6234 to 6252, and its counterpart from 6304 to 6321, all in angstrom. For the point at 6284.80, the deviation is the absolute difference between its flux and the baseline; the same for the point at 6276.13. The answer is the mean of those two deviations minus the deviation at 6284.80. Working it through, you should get 0.1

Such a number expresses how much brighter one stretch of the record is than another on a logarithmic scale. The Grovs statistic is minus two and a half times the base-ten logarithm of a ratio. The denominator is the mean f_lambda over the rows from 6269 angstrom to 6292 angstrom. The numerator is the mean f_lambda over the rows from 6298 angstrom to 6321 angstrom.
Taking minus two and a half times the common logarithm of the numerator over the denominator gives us 0.022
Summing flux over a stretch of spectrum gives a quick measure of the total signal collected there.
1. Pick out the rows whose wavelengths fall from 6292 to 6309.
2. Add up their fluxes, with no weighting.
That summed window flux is 83.3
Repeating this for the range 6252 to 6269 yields 81.3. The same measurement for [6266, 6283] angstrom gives 83.0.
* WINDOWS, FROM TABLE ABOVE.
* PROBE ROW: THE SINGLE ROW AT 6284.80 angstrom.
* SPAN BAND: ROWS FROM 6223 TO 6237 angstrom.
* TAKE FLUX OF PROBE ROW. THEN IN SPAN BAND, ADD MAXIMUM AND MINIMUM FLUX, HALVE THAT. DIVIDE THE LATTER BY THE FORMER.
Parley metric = 0.96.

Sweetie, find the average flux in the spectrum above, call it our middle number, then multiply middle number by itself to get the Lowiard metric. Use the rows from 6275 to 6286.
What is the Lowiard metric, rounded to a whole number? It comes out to 198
